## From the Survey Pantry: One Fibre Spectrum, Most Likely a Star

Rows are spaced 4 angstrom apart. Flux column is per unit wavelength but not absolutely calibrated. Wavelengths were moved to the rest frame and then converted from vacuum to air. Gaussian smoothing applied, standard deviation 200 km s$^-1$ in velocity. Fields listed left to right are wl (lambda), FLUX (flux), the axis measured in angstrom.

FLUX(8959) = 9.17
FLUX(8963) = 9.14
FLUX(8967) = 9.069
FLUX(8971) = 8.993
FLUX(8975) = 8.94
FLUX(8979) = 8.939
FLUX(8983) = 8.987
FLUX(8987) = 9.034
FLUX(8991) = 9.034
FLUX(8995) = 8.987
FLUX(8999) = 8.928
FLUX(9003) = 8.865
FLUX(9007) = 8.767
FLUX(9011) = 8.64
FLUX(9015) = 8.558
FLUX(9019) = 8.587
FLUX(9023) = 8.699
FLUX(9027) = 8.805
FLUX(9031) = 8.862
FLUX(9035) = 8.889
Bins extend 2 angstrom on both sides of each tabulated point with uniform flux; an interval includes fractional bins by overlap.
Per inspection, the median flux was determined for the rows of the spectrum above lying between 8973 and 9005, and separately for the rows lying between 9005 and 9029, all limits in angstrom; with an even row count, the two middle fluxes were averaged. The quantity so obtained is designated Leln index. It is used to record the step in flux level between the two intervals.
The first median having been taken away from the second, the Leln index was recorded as -0.29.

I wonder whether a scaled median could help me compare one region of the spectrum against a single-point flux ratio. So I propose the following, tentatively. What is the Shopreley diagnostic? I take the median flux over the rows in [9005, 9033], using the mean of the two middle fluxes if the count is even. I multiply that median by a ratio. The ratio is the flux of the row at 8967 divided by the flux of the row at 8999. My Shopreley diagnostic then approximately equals 8.84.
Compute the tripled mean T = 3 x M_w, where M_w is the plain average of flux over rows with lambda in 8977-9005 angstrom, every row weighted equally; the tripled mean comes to 26.9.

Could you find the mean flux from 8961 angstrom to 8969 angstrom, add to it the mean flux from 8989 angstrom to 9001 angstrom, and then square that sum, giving 327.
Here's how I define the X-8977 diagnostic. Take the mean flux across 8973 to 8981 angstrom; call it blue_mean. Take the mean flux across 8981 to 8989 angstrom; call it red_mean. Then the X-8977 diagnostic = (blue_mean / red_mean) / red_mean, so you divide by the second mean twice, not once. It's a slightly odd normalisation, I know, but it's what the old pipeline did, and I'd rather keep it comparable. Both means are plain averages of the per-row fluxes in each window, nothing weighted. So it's 0.1101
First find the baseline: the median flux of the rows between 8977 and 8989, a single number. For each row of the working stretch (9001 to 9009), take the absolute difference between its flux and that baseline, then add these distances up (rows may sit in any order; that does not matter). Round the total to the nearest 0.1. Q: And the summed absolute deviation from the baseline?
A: 0.3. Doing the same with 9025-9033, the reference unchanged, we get 0.3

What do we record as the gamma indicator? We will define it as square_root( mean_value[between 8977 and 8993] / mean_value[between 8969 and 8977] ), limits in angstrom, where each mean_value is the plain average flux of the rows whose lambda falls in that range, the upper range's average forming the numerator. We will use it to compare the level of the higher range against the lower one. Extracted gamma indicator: 1.00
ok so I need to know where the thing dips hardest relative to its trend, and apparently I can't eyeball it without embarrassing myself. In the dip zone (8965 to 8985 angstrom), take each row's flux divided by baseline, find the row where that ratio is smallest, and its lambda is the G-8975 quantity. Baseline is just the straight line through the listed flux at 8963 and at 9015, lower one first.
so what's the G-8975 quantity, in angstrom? 8975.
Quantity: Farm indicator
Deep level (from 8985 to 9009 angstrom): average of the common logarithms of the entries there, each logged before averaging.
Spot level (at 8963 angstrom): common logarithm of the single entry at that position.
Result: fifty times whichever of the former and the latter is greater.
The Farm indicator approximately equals 48.0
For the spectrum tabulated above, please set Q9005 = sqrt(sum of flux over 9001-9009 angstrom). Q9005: 4.199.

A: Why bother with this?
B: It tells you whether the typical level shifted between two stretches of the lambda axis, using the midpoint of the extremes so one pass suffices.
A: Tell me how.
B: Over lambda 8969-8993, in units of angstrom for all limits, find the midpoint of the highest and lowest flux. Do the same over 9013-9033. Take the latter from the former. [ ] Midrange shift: 0.28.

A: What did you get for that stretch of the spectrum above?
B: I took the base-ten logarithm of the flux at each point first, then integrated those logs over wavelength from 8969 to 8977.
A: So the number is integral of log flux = 7.62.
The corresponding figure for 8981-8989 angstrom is 7.64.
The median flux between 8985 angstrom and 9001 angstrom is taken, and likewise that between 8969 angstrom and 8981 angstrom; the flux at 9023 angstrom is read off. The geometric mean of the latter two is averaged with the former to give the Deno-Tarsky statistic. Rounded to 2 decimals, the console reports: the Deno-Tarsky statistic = 8.91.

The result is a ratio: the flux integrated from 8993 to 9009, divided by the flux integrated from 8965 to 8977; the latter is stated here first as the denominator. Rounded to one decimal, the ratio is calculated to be 1.3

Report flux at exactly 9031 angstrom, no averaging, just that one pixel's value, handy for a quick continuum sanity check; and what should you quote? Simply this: 8.862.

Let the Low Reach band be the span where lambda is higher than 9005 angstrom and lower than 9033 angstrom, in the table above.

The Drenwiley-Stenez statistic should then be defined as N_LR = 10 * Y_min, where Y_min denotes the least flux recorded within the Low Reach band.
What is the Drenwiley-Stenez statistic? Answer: 85.6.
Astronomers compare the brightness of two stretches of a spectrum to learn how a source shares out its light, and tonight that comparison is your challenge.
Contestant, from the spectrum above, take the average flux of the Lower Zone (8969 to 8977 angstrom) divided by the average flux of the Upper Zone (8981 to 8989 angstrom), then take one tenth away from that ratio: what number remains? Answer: 0.895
